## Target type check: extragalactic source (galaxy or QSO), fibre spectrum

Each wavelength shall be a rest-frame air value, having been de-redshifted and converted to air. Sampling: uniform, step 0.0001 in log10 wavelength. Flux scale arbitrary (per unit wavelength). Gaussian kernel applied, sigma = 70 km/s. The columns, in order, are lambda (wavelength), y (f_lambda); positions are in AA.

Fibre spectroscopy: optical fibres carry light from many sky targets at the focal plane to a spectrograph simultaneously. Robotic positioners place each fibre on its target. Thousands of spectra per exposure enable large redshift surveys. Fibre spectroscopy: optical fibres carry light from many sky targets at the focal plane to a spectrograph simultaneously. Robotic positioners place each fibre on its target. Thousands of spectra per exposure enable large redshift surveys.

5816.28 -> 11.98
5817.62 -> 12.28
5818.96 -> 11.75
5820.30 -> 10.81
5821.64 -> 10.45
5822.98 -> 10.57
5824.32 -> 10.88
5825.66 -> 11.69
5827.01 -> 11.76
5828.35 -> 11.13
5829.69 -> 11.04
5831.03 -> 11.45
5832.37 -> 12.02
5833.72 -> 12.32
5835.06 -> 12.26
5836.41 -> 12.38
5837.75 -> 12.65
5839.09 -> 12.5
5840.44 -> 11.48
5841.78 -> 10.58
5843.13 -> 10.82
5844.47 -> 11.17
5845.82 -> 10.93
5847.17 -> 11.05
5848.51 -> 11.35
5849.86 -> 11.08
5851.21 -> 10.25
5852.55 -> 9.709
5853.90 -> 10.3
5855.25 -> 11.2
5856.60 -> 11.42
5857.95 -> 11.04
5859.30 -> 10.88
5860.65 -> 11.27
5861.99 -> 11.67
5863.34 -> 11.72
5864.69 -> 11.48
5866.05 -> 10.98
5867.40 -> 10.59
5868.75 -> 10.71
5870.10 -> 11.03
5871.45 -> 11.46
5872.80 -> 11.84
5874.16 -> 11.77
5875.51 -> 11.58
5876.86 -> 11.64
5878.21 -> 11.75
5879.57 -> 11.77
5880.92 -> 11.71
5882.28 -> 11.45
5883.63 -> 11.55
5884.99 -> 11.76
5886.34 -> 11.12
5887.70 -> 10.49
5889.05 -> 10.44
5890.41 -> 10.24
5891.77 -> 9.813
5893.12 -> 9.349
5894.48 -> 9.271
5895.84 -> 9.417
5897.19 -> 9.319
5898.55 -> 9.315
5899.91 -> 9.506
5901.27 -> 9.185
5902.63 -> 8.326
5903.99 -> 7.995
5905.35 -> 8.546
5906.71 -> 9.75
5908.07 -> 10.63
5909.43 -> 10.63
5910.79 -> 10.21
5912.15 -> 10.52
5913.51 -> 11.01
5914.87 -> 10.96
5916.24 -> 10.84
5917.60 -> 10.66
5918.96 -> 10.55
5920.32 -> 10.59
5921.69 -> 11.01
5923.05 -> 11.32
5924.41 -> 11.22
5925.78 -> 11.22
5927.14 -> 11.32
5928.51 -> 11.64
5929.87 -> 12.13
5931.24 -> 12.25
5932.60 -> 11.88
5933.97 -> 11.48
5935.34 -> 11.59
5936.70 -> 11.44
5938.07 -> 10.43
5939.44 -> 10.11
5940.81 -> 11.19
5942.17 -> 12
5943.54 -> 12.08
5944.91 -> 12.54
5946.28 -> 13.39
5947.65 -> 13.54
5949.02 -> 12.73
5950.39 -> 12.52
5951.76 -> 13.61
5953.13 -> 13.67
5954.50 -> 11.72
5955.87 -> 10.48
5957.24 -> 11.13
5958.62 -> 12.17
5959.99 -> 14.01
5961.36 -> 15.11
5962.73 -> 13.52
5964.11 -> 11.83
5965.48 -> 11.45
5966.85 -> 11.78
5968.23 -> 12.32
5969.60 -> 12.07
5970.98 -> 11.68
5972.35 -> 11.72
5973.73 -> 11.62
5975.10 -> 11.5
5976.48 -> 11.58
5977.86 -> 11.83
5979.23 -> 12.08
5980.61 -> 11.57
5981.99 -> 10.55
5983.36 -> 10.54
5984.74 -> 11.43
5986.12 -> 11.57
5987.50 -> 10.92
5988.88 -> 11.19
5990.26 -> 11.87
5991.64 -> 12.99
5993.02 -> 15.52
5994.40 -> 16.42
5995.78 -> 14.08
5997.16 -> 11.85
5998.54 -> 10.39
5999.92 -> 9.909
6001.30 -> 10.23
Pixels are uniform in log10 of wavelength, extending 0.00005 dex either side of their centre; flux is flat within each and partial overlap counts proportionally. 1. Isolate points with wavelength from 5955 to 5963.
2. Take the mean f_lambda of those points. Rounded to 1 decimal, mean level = 12.7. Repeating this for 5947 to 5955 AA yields 13.0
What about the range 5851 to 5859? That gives 10.7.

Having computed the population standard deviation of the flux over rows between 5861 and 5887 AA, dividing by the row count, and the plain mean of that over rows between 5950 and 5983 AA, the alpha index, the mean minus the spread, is 11.8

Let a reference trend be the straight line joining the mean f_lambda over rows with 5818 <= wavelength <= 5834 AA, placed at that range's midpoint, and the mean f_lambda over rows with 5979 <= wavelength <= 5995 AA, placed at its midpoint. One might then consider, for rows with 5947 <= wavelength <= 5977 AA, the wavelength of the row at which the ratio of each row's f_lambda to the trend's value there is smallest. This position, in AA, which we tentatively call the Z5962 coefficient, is 5955.87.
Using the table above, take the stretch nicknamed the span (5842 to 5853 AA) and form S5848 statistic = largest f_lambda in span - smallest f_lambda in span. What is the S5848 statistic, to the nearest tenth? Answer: 1.6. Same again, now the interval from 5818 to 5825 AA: 1.3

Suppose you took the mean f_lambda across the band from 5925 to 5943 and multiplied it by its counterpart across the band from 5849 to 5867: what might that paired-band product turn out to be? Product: 126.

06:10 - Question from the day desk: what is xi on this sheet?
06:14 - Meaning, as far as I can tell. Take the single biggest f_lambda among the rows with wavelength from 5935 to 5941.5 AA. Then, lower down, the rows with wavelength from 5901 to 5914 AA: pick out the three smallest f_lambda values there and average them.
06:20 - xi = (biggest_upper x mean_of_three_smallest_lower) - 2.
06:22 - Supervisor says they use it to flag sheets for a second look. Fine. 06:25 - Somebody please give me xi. 94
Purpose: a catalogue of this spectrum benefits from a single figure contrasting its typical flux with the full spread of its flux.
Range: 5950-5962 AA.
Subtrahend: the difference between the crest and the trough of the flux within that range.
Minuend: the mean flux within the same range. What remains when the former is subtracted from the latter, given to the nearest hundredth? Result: 8.08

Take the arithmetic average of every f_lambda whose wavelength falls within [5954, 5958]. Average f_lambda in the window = 11.1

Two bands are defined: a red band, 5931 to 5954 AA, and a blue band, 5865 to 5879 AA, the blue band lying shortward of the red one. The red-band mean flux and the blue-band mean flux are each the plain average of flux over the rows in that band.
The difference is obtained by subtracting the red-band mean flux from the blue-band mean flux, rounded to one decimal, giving -0.8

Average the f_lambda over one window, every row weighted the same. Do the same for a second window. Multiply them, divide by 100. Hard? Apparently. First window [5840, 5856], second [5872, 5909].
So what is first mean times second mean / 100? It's 1.12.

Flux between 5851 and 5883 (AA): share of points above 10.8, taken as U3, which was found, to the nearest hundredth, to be 0.79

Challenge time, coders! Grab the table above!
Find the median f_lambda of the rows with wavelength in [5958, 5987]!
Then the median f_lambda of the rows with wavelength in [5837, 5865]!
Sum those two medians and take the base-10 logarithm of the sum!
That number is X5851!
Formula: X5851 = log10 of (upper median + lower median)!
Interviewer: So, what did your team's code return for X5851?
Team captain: 1.36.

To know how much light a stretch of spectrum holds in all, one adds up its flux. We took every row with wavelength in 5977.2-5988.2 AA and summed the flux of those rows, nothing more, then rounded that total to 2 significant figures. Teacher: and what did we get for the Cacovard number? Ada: 90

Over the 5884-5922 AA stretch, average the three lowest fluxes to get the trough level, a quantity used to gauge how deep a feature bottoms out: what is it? 8.3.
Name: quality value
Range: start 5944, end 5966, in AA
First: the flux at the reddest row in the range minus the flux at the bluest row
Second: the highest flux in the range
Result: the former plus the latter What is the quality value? 14.0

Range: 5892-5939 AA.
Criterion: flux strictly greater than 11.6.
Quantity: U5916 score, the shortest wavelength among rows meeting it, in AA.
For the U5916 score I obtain 5928.51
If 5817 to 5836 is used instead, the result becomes 5817.62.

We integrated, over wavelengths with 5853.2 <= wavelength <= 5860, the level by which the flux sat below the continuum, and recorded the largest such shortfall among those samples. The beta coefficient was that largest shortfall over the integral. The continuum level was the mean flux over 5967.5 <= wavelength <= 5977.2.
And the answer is 0.27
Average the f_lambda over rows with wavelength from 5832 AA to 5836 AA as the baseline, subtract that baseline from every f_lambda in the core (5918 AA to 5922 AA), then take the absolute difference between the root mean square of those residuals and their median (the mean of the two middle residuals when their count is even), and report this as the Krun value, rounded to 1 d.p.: 3.1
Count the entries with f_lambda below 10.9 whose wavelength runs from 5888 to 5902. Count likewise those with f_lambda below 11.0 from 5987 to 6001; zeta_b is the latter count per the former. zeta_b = 0.30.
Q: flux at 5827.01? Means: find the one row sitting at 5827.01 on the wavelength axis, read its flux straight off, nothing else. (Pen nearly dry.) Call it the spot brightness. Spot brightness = 11.76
